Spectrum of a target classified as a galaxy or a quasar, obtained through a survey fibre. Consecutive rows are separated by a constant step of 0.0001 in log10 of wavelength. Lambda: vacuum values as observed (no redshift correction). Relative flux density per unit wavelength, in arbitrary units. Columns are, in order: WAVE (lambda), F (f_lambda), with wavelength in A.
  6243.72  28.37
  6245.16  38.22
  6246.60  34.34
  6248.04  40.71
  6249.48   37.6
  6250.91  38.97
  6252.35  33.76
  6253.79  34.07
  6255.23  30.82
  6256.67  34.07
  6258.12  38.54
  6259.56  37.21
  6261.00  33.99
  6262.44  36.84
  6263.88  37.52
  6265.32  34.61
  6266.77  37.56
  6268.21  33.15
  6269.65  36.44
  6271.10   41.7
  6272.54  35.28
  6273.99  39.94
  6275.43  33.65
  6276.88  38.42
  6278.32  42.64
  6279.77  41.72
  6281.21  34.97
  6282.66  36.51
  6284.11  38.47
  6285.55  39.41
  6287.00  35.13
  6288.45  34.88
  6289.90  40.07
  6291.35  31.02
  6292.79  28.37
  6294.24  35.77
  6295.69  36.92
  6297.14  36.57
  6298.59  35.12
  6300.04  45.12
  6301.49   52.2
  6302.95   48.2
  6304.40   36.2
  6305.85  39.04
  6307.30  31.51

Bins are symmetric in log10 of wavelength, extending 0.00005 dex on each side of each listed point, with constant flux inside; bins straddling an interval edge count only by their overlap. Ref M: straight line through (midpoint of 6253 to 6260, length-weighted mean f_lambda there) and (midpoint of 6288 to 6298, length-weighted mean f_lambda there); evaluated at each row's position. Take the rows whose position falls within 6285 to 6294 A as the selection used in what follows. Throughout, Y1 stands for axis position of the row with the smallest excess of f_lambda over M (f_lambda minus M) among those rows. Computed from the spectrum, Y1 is 6292.79 A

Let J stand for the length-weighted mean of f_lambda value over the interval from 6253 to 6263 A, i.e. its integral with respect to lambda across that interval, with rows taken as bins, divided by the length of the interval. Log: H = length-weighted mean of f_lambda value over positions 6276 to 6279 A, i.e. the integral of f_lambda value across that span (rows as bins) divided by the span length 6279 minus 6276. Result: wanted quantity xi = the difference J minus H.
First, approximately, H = 40.2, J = 35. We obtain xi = -5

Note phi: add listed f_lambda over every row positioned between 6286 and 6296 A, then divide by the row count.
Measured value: 34.6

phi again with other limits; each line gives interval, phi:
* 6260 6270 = 35.7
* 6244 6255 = 36.8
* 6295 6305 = 41.5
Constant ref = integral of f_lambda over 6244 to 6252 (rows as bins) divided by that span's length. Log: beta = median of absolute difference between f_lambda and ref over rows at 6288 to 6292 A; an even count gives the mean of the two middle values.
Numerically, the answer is 2.8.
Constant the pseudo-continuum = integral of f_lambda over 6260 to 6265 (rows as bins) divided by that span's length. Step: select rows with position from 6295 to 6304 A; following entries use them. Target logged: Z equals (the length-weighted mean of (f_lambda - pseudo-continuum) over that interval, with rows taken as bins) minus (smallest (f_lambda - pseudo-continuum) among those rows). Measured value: 7.0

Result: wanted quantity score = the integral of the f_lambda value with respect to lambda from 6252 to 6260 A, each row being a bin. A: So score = 277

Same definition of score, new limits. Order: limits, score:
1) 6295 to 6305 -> 415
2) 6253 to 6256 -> 98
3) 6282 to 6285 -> 113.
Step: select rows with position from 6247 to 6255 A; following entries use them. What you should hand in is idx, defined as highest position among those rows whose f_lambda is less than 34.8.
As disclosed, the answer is 6253.79 A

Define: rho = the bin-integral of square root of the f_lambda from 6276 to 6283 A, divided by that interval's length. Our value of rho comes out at 6.23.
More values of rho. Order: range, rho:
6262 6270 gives 6.00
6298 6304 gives 6.68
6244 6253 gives 6.07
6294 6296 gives 6.03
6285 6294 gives 5.89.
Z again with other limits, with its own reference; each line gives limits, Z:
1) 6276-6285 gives 3.7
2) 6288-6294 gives 5.3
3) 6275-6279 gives 4.9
